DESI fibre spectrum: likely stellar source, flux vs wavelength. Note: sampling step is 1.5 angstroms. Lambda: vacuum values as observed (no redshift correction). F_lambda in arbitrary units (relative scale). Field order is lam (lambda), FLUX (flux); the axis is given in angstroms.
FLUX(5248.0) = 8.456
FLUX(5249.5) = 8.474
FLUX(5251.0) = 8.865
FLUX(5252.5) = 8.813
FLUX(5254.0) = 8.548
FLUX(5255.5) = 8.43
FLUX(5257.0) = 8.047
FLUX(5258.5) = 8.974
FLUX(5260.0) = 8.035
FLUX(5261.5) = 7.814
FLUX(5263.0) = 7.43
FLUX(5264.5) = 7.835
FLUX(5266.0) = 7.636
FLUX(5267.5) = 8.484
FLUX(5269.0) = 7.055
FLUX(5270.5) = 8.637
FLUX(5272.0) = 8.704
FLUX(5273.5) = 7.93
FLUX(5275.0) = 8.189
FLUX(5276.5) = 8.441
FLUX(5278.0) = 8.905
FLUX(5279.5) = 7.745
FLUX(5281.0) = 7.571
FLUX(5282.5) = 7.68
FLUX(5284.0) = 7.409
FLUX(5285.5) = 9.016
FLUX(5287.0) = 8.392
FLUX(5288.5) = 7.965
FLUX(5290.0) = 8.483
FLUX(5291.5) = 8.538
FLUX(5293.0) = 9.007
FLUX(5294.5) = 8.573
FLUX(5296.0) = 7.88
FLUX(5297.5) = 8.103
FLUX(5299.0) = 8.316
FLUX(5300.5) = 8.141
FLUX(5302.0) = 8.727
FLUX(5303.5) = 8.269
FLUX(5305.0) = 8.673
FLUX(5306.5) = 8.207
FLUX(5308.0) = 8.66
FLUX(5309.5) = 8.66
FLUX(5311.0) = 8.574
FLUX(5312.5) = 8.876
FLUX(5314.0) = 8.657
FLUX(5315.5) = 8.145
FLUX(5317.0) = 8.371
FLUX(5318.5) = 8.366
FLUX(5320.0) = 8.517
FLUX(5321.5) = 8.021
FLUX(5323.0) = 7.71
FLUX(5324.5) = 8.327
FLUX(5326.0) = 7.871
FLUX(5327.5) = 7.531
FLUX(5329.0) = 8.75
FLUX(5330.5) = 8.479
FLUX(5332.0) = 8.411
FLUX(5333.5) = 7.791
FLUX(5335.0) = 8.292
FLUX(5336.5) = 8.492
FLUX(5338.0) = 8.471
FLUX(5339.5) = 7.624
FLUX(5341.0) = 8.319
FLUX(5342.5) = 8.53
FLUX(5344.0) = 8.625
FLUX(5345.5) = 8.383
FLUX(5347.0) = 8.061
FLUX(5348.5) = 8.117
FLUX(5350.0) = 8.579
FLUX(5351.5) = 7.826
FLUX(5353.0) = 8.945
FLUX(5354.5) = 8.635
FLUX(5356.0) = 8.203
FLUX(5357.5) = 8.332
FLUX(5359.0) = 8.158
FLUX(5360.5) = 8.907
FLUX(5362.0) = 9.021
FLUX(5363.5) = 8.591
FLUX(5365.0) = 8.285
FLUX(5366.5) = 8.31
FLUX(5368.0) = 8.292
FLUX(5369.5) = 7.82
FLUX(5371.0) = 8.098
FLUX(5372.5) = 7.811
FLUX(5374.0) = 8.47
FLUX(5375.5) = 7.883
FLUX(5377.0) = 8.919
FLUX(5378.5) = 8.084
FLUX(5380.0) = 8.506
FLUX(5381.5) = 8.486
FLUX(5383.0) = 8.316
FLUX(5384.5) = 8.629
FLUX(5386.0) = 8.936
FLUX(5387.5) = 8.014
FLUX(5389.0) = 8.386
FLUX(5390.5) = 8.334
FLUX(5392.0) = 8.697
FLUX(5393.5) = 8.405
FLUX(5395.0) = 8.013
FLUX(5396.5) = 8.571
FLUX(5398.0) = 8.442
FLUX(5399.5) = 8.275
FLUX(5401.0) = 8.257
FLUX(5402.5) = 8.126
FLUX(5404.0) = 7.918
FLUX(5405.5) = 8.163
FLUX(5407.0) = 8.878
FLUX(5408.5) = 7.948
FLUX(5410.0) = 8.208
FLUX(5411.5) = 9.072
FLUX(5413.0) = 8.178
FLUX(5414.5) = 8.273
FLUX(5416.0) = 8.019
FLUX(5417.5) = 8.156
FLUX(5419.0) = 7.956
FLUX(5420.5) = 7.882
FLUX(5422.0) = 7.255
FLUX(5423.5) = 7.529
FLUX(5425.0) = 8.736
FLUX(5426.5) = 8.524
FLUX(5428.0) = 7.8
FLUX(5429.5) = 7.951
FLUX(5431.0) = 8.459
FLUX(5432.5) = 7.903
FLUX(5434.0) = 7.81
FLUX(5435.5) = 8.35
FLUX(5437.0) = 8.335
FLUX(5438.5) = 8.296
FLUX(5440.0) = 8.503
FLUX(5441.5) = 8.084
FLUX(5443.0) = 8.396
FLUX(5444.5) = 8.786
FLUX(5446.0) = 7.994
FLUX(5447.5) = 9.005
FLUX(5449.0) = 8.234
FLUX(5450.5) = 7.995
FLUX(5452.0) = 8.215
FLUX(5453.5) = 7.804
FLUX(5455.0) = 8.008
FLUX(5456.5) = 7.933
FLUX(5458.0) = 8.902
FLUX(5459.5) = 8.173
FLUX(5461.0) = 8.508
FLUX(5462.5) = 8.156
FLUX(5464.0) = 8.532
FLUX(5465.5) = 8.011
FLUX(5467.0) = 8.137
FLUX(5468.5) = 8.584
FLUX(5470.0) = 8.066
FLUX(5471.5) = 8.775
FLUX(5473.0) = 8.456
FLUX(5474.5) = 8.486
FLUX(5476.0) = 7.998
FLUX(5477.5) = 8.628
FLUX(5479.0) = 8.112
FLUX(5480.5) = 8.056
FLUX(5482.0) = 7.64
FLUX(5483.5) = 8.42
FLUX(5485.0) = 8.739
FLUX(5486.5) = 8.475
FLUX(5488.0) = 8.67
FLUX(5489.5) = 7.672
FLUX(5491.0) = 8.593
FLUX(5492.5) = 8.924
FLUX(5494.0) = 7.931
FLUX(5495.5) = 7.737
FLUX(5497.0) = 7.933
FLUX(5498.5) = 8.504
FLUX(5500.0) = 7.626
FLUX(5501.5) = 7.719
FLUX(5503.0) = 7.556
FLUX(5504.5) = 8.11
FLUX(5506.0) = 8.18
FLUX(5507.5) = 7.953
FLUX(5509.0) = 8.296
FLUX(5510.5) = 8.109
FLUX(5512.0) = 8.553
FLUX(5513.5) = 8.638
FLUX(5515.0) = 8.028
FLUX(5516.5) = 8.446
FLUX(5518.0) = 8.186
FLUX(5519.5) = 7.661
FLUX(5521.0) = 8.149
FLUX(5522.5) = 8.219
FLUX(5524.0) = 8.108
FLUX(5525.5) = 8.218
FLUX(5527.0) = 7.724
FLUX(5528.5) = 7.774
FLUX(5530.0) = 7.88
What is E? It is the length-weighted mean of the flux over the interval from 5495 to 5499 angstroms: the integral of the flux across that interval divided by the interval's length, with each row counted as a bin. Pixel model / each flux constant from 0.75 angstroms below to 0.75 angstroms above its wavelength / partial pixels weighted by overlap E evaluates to 8.05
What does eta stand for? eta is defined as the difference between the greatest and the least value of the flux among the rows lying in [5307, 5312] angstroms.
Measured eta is 0.1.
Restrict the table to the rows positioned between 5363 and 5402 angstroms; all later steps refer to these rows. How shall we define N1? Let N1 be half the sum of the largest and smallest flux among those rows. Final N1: 8.37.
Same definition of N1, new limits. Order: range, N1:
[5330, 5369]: 8.32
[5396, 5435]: 8.16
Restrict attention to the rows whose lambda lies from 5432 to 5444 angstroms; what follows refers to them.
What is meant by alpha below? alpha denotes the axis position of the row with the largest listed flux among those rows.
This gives 5440.0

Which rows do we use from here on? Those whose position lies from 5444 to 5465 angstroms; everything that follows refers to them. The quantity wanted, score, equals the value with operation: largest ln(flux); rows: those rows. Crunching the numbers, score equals 2.20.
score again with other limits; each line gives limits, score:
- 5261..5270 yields 2.14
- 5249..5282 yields 2.19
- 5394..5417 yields 2.21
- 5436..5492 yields 2.20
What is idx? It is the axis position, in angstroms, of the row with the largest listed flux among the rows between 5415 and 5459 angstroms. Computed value 5447.5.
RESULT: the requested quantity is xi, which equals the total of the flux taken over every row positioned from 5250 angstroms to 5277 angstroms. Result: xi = 148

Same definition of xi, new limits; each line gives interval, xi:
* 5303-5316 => 77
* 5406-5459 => 287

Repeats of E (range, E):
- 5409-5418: 8.31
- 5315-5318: 8.28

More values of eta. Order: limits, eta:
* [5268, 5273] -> 1.6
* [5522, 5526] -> 0.1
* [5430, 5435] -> 0.6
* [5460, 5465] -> 0.4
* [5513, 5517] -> 0.6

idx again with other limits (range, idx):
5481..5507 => 5492.5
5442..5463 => 5447.5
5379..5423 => 5411.5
